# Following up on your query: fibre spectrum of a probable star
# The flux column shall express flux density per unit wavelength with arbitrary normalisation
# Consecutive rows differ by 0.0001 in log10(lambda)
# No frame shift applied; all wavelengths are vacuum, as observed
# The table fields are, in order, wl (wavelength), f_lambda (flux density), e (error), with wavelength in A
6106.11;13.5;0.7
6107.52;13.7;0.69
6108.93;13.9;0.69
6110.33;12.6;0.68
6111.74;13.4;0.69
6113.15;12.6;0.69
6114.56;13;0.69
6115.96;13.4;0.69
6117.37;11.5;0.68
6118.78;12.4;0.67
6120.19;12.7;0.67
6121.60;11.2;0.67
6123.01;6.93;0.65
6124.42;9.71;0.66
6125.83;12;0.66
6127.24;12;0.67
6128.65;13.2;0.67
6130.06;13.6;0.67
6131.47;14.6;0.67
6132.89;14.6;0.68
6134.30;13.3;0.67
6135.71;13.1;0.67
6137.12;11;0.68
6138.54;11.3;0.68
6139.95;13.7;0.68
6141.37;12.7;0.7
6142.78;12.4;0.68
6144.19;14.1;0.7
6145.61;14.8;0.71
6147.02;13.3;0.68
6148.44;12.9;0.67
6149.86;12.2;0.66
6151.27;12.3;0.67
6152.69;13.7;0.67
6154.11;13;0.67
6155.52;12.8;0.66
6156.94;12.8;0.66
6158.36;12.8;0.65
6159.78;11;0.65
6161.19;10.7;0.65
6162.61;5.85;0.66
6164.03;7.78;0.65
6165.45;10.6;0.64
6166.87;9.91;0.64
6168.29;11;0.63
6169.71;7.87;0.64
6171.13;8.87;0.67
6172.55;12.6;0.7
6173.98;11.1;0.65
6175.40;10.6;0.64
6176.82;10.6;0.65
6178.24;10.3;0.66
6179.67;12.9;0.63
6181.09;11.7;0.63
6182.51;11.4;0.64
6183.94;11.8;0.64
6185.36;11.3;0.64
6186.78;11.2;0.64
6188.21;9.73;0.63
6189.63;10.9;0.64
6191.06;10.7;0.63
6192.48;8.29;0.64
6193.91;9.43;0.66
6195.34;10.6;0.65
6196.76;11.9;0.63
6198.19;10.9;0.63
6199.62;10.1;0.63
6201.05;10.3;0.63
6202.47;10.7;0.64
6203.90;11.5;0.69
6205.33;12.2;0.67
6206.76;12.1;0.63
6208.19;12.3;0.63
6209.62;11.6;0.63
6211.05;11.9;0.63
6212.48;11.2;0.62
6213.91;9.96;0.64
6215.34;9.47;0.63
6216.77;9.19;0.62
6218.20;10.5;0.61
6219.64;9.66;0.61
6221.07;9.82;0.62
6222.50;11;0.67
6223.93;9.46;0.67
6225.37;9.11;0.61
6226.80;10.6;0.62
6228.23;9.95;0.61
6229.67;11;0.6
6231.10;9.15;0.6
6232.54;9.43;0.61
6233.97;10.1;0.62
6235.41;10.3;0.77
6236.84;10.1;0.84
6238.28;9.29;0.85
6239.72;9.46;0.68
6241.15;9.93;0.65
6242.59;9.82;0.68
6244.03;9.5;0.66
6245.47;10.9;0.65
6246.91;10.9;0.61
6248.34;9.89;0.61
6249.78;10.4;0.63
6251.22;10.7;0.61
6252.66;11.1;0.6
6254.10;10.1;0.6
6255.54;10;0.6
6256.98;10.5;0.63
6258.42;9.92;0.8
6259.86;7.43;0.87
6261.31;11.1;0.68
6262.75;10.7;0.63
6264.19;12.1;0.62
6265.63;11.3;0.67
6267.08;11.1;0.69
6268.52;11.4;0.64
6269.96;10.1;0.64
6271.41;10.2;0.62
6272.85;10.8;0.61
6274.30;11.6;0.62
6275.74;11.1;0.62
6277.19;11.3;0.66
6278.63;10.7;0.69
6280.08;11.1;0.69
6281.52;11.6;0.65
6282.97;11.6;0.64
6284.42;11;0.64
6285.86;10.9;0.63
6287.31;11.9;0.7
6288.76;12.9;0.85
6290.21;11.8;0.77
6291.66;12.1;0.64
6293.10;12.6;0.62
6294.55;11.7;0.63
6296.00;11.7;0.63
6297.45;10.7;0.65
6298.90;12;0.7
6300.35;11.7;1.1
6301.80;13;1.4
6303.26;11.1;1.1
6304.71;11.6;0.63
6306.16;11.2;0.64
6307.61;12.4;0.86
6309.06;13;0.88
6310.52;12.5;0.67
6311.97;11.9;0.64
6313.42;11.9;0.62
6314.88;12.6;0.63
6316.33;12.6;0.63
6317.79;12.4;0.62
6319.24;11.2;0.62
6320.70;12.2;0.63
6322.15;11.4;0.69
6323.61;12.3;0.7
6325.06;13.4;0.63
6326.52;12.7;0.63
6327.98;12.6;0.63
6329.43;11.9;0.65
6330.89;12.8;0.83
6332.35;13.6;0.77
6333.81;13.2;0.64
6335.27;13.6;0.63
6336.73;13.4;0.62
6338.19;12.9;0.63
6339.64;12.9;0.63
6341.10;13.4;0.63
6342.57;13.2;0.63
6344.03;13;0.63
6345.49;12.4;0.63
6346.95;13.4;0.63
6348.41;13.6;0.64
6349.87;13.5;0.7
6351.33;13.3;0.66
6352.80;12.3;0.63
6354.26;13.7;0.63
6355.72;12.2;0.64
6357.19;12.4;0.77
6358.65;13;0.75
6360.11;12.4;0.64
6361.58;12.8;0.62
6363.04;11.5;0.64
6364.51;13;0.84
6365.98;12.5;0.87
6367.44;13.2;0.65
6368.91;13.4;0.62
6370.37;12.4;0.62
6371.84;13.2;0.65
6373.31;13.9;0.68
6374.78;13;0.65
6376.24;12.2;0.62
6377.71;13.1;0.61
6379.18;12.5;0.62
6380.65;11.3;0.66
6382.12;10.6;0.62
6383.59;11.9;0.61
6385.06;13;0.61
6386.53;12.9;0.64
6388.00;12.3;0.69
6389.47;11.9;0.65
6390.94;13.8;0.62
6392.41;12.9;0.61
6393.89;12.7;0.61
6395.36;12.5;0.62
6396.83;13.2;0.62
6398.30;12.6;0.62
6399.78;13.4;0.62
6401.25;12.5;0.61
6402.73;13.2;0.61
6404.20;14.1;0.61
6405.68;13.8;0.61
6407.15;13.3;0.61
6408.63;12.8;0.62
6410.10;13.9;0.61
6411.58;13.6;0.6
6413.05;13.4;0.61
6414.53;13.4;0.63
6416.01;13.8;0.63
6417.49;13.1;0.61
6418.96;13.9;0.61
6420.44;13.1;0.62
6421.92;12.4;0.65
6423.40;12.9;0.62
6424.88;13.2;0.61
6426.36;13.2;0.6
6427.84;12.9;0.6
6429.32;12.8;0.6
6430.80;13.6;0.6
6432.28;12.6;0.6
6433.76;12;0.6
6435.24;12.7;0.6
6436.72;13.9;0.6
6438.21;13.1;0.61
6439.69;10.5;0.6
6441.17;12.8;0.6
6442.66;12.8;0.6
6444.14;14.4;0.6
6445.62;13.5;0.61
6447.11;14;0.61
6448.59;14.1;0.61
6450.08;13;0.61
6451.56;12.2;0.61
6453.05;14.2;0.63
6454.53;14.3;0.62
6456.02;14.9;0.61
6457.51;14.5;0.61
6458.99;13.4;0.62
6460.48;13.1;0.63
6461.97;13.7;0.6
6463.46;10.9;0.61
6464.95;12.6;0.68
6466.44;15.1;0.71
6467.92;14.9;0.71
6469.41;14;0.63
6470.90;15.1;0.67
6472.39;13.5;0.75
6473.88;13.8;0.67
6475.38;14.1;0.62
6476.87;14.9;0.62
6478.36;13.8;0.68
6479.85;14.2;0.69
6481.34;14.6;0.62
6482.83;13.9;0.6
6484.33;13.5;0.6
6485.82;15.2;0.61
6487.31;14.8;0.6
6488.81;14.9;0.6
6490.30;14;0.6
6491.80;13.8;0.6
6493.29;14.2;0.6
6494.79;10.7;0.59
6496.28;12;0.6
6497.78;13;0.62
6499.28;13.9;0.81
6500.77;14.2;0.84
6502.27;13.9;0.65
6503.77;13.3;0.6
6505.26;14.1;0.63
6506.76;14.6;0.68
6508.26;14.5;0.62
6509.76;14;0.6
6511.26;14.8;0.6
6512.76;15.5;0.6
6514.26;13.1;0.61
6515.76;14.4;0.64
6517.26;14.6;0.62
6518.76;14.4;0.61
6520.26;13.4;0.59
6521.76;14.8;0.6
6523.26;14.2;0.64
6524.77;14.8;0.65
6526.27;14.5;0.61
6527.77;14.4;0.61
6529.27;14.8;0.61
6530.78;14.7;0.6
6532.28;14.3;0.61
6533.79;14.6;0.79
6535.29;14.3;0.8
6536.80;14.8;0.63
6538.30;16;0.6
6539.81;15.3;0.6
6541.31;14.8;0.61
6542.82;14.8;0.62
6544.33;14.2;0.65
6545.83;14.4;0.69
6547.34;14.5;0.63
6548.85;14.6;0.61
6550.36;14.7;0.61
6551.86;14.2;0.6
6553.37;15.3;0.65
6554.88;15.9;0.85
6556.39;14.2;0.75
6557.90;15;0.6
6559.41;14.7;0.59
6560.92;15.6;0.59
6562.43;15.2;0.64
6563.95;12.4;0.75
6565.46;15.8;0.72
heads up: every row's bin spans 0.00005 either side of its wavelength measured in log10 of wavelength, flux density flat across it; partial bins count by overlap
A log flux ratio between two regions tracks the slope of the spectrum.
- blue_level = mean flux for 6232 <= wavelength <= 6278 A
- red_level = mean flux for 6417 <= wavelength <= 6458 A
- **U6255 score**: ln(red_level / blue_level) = 0.24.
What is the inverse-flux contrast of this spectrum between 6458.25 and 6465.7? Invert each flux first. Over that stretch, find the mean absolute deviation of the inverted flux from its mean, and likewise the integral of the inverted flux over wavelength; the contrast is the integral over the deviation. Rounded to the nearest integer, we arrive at 112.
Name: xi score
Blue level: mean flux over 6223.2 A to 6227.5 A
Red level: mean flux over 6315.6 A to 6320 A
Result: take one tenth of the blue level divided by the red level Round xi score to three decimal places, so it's 0.081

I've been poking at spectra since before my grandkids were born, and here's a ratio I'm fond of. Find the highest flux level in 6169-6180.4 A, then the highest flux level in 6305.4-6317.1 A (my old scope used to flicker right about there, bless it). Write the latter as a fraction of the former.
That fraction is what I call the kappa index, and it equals 1.01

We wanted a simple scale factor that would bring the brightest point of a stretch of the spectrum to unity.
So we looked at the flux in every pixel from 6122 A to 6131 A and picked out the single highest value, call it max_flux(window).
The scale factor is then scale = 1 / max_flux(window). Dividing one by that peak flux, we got 0.0735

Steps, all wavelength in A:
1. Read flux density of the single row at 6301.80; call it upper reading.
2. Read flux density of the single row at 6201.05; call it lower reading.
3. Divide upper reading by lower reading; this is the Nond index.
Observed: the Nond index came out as 1.26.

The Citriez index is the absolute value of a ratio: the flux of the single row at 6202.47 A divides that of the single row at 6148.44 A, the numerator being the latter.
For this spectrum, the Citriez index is 1.21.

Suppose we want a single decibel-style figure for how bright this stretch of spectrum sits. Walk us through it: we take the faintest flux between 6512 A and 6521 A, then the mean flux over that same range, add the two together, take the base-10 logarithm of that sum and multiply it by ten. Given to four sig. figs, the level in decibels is 14.37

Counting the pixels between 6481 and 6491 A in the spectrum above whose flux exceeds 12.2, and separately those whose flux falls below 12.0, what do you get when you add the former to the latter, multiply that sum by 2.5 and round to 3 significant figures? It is 17.5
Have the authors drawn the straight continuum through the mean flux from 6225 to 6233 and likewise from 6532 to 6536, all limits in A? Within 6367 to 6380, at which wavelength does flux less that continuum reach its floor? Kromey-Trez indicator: 6376.24 A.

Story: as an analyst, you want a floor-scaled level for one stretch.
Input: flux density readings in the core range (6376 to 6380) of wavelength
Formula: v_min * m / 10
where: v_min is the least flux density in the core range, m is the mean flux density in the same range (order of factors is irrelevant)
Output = 15.4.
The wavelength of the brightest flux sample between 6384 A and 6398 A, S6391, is 6390.94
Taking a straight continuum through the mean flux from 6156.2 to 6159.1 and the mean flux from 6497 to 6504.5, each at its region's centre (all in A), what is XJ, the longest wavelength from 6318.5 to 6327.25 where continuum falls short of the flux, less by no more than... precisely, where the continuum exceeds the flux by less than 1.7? 6326.52 A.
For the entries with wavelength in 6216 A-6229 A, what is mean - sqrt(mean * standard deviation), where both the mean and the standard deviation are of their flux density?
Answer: 7.4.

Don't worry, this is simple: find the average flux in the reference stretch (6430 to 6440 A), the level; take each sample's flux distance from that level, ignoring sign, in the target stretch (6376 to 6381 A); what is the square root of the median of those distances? 0.67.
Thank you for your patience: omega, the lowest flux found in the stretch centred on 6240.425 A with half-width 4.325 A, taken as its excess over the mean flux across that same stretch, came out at -0.39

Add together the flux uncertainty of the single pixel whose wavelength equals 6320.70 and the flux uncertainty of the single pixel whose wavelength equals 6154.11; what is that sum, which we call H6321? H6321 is 1.30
